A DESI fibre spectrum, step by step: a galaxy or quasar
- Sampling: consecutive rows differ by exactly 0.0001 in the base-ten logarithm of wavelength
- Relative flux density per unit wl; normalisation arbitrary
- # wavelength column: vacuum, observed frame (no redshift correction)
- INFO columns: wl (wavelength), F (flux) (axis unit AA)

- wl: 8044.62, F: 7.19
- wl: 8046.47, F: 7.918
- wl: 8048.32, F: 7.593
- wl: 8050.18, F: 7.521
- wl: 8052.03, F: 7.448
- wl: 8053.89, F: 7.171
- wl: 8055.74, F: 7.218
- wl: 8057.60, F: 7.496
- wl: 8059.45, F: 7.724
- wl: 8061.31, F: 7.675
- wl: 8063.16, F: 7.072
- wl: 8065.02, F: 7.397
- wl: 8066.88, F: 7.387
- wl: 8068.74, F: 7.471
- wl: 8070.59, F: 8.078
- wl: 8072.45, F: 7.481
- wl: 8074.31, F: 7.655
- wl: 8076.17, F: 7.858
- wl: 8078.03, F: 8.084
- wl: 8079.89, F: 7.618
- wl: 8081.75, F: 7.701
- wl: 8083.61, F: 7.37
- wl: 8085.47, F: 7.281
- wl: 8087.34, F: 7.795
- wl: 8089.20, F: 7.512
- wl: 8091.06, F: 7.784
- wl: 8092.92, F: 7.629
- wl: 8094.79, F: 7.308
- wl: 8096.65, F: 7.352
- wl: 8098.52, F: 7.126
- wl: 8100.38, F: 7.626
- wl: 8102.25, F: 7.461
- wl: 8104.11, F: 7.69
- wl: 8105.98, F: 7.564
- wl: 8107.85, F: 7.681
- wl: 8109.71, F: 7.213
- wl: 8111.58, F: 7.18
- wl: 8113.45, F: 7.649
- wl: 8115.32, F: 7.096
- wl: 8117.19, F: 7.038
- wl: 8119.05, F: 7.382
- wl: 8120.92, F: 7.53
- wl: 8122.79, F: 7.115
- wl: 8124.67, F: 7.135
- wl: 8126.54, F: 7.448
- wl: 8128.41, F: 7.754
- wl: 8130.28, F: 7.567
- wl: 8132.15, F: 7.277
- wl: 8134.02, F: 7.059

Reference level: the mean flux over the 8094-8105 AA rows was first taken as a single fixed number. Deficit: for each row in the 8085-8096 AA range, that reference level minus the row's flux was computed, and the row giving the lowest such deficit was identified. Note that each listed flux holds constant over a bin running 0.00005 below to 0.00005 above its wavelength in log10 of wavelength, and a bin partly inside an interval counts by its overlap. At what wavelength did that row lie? 8087.34 AA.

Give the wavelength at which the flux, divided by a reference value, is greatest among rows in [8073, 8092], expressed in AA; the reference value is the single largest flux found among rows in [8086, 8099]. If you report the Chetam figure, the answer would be 8078.03 AA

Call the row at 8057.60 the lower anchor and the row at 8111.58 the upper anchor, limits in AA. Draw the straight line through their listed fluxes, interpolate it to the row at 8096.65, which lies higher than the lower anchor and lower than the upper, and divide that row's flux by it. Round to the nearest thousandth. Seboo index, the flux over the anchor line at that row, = 1.012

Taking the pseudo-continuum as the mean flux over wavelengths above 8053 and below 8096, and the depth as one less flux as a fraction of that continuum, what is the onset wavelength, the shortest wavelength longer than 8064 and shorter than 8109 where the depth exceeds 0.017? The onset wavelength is 8065.02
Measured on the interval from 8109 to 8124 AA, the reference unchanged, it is 8109.71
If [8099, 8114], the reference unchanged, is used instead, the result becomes 8109.71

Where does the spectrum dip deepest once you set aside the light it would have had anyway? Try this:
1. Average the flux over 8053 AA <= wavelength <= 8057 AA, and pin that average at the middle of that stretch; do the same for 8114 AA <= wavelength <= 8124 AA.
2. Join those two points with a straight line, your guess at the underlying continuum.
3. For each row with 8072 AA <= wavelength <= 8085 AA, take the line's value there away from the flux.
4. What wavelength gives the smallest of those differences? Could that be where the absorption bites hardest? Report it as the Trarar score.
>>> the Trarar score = 8083.61 AA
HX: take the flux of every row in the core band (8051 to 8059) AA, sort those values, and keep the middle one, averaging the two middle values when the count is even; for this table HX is 7.33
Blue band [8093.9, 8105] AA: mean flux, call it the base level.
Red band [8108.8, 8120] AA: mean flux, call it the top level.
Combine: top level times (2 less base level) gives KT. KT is -39.4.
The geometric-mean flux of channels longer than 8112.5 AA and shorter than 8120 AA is 7.29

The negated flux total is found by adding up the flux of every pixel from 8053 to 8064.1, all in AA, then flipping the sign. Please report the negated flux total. -44.4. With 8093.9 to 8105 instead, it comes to -44.6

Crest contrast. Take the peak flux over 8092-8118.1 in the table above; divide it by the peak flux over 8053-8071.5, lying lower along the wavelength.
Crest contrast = 0.952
